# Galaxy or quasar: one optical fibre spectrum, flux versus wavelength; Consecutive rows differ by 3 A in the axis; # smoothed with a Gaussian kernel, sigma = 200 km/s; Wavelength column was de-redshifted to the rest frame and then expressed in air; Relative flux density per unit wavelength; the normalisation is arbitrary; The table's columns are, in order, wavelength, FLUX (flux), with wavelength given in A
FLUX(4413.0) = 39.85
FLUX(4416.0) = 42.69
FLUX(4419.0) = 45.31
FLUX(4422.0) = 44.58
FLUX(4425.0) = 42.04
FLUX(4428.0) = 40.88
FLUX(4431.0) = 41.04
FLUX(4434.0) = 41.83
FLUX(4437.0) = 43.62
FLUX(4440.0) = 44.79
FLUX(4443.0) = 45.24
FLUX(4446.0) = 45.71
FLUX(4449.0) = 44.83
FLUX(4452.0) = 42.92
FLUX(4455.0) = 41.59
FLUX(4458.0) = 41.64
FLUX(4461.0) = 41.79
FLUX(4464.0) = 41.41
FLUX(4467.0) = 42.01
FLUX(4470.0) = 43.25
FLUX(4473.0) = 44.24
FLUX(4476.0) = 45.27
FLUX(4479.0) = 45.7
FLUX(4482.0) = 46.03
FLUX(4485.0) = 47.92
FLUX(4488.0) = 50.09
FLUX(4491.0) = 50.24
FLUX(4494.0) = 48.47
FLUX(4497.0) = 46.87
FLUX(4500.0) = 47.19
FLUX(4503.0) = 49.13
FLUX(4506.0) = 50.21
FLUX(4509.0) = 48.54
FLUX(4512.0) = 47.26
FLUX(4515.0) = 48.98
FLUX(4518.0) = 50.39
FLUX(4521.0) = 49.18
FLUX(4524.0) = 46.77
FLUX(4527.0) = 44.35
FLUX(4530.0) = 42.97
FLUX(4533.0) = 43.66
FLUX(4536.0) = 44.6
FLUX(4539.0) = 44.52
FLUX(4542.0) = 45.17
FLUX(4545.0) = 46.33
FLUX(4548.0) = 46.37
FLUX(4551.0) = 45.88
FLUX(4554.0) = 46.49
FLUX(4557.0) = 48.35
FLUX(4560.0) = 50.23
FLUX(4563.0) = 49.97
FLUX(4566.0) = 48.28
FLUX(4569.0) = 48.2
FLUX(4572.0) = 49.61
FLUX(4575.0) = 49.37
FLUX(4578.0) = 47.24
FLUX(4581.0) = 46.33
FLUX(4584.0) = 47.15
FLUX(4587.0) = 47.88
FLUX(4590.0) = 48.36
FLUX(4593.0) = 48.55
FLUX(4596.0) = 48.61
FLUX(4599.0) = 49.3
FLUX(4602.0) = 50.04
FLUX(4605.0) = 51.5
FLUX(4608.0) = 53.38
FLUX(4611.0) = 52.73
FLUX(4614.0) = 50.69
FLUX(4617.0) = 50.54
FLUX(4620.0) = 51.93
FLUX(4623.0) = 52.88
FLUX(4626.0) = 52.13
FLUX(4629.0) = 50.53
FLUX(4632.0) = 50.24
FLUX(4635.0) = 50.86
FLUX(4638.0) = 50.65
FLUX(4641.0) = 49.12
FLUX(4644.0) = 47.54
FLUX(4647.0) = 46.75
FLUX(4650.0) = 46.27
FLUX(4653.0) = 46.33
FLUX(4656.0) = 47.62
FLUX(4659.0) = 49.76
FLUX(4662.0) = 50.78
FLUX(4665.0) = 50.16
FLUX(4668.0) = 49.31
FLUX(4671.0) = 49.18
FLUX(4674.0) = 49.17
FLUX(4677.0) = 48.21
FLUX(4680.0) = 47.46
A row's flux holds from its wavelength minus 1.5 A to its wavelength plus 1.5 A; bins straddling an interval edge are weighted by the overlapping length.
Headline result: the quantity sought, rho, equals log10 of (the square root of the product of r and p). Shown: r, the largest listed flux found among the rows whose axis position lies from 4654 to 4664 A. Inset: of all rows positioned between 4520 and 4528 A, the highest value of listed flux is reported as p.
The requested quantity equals 1.70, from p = 49.18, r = 50.78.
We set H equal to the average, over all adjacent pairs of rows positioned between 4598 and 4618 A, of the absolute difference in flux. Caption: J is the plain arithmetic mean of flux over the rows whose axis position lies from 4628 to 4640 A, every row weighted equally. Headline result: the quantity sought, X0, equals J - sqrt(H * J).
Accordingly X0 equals 42.9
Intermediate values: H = 1.2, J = 50.6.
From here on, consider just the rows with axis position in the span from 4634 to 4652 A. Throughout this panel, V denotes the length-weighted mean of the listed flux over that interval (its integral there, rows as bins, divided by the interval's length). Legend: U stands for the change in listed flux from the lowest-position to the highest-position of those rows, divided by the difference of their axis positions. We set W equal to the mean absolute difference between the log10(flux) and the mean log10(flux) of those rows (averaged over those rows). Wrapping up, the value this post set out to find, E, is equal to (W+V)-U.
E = 48.7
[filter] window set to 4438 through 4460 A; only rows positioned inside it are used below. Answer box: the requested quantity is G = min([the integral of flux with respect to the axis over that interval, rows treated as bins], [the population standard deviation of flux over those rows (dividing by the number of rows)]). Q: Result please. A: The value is 1.61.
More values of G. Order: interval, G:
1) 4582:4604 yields 0.86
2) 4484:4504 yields 1.23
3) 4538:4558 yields 1.12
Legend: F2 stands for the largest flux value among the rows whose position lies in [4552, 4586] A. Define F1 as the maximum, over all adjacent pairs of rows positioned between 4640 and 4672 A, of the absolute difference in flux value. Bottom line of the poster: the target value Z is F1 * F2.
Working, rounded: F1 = 2.14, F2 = 50.23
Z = 107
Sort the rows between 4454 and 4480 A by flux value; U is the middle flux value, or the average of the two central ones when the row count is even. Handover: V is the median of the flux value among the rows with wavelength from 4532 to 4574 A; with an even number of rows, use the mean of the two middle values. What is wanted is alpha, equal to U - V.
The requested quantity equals -4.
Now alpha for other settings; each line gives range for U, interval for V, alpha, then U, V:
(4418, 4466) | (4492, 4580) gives -5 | 42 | 47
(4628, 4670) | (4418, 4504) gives 5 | 50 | 45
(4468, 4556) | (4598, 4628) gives -5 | 46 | 52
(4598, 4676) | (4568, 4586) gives 2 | 50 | 48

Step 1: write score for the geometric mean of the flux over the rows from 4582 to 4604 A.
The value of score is 49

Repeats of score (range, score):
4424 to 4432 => 41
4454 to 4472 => 42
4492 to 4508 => 48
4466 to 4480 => 44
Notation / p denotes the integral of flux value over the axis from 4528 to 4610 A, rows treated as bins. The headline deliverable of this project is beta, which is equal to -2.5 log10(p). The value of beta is -8.98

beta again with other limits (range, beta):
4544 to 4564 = -7.45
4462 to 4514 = -8.46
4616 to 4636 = -7.53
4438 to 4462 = -7.55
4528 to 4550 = -7.48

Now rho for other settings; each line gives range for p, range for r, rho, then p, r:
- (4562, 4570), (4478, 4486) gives 1.69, 49.97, 47.92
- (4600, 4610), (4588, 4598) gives 1.71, 53.38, 48.61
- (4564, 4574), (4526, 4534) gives 1.67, 49.61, 44.35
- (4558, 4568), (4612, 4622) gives 1.71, 50.23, 51.93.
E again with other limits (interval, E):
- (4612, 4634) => 51.3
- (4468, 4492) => 46.1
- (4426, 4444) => 42.5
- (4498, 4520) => 48.6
